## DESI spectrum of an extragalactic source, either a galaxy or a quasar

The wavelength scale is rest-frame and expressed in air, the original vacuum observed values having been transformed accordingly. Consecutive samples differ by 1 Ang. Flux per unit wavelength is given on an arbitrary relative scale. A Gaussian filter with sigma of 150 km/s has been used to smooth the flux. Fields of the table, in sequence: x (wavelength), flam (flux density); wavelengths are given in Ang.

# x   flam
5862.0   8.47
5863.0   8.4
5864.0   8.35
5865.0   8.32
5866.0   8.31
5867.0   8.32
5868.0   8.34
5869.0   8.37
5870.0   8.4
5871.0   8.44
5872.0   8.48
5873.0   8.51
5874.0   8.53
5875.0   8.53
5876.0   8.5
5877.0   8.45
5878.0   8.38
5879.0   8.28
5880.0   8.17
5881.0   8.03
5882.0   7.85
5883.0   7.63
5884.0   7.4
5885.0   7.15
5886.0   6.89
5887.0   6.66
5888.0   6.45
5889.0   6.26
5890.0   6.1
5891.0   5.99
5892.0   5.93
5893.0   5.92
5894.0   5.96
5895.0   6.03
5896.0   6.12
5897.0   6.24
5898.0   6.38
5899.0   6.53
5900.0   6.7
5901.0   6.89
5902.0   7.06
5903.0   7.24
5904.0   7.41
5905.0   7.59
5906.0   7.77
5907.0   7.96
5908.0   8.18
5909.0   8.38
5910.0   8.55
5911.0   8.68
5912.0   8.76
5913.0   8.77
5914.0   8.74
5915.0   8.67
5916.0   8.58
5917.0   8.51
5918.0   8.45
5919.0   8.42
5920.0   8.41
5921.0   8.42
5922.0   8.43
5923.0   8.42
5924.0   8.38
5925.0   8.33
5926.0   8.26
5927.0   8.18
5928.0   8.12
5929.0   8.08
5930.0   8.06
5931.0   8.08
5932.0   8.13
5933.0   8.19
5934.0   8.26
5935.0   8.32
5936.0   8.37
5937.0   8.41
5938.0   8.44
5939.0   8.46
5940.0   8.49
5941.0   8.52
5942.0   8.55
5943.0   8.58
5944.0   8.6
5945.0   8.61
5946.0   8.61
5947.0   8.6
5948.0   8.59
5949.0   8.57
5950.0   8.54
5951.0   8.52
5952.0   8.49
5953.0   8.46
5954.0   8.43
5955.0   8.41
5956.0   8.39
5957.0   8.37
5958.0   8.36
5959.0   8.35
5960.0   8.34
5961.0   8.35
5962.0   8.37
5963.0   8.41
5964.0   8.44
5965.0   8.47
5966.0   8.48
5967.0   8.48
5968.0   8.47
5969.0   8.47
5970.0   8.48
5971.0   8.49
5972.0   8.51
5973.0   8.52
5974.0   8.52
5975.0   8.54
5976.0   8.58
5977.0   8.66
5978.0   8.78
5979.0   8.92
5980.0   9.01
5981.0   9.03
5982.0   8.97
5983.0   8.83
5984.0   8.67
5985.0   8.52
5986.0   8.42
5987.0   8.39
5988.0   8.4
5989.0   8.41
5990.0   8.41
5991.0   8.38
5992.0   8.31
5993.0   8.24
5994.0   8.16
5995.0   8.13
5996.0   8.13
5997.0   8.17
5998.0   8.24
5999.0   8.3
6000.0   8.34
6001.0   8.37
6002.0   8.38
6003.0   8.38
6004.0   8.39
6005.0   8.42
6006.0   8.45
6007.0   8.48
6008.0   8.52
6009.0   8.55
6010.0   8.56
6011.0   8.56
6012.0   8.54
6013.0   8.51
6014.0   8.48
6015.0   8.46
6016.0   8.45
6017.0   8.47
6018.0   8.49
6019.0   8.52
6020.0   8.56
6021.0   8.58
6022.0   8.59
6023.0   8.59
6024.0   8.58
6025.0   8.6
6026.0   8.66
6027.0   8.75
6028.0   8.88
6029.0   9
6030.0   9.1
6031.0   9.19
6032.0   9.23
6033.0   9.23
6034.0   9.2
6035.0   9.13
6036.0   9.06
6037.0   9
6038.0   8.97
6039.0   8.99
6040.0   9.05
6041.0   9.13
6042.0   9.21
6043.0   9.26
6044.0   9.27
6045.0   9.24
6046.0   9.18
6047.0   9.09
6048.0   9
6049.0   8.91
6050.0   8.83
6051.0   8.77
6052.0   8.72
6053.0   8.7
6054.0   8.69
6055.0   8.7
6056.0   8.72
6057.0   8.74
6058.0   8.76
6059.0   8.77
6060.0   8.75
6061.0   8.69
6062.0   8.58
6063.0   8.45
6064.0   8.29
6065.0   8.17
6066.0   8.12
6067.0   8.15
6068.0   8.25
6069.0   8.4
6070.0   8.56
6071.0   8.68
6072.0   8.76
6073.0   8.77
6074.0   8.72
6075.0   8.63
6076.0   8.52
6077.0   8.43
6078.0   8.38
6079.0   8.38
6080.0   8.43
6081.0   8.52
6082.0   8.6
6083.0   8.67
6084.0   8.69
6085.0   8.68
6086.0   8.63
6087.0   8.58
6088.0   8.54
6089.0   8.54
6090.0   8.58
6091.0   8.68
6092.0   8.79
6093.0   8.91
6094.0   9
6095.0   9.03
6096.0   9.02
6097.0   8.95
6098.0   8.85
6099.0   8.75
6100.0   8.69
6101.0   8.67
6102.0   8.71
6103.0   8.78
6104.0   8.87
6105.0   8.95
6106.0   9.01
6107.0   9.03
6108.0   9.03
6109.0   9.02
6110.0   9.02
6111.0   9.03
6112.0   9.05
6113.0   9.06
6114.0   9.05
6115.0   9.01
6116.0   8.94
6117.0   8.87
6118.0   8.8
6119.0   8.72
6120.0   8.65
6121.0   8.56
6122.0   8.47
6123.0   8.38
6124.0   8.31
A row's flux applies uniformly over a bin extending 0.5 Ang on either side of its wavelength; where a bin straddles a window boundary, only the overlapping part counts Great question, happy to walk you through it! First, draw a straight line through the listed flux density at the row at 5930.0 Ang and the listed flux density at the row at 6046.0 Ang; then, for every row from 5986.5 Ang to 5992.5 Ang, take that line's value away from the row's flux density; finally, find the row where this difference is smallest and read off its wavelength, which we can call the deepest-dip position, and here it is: 5992.0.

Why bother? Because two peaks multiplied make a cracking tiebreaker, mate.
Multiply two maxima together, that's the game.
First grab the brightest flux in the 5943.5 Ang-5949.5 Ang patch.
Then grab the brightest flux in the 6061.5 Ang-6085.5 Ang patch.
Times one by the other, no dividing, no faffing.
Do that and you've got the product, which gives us 75.5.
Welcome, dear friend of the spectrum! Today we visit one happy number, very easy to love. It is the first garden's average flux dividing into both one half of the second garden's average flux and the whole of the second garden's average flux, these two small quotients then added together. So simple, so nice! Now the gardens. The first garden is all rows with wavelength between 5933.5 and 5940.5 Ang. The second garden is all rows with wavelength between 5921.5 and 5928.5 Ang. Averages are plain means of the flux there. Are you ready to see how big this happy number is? 1.48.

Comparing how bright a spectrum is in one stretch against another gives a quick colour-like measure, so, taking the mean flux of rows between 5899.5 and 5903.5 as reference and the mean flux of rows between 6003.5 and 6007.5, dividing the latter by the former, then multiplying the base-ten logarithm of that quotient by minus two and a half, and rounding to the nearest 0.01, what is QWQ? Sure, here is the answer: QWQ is -0.21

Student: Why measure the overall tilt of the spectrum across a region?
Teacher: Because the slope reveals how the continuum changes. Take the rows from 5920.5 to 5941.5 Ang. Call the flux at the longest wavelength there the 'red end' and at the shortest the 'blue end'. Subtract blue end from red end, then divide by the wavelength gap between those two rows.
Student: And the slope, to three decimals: 0.005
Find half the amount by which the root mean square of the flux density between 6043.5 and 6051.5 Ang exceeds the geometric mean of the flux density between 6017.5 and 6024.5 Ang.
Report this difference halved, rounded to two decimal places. 0.24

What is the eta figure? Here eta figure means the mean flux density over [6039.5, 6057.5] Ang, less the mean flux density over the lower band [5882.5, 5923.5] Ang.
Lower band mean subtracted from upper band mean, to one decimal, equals 1.5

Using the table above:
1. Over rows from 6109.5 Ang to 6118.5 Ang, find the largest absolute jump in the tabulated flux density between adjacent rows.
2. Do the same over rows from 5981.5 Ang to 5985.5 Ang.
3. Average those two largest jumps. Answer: 0.115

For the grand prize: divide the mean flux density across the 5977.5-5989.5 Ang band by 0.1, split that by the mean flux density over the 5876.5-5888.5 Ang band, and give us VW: 11.4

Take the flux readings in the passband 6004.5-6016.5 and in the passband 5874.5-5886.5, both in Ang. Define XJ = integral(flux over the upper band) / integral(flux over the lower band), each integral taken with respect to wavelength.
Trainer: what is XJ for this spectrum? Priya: 1.07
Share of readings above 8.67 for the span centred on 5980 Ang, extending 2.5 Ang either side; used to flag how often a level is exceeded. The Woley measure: 1.0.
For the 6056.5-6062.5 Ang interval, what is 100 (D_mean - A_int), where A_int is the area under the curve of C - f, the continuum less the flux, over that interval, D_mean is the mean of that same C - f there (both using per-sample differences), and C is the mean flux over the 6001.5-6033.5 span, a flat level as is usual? 43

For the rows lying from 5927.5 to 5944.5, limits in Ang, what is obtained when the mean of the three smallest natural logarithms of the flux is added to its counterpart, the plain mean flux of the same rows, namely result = 10.4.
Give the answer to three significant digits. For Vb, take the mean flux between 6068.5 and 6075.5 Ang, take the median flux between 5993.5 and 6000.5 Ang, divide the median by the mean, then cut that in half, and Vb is 0.472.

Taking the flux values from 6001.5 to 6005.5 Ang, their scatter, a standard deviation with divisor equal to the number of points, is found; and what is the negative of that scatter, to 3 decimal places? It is -0.016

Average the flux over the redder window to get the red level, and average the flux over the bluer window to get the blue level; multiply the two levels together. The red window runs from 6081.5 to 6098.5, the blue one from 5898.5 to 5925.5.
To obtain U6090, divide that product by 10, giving 7.07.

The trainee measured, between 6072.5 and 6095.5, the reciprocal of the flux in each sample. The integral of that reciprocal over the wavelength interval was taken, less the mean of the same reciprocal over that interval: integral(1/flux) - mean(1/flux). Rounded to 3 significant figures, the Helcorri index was 2.55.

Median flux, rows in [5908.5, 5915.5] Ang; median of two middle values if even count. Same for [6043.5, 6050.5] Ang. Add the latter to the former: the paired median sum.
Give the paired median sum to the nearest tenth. 17.8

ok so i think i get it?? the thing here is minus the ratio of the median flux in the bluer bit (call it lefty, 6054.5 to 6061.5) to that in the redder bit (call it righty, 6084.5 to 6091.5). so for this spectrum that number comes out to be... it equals -1.02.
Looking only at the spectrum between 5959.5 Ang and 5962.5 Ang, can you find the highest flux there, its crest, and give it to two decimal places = 8.37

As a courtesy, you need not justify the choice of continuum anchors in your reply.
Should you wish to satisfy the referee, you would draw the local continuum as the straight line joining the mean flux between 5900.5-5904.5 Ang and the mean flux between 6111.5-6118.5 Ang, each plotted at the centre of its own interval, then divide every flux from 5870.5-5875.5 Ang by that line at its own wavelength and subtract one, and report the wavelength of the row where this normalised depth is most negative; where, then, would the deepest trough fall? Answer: 5871.0 Ang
